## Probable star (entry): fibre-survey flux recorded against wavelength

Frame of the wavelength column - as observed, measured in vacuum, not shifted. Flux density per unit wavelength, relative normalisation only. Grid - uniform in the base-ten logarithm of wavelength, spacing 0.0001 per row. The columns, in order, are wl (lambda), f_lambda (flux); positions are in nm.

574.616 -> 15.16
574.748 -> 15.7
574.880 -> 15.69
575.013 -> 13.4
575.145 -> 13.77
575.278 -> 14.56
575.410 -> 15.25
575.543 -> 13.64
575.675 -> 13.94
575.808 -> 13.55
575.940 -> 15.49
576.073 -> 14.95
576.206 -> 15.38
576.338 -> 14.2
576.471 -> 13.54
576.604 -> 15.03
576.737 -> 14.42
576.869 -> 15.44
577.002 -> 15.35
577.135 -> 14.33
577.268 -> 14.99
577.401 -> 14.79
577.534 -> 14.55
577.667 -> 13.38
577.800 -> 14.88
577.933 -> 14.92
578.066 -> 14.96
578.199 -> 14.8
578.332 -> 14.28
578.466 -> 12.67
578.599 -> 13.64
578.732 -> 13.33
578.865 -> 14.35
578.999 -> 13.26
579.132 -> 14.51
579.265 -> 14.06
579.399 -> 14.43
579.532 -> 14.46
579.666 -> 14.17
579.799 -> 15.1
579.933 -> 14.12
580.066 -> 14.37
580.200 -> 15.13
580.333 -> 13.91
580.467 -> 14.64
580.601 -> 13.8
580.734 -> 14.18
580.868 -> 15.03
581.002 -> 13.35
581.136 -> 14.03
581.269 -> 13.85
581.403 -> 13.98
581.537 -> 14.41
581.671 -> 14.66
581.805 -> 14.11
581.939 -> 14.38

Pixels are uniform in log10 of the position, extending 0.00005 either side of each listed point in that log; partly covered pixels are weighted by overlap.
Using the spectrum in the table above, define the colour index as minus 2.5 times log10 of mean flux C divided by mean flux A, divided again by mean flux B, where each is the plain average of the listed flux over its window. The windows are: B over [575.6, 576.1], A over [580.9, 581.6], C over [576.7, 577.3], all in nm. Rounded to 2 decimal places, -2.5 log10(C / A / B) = 2.83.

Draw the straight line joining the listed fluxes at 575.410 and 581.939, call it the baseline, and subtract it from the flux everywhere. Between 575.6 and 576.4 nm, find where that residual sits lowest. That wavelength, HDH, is 575.808 nm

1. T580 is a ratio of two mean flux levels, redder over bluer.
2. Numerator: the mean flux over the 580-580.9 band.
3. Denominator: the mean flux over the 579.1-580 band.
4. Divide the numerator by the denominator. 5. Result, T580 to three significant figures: 1.00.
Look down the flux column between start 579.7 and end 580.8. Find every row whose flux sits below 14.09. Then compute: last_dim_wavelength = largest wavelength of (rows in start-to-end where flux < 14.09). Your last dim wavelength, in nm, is 580.601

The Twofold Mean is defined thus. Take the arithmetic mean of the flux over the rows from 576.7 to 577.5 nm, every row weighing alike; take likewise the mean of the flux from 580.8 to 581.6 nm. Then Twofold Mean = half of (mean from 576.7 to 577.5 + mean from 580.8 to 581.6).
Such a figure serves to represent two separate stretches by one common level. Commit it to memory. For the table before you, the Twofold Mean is 14.50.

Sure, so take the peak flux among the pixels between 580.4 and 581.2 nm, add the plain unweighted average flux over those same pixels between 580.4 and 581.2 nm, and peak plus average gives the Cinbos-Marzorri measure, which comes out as 29.2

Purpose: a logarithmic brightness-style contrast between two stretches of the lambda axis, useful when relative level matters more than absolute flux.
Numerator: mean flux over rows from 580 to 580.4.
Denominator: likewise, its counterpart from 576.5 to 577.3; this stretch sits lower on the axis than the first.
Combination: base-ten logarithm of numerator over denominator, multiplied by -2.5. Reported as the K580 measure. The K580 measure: 0.03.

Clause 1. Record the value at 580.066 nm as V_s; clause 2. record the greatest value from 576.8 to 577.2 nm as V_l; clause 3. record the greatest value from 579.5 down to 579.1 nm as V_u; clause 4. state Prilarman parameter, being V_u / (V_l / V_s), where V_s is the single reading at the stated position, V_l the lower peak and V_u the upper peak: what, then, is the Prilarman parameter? 13.5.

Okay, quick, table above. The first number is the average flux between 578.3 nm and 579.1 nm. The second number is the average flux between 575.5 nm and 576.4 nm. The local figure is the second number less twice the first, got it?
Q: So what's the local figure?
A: -12.7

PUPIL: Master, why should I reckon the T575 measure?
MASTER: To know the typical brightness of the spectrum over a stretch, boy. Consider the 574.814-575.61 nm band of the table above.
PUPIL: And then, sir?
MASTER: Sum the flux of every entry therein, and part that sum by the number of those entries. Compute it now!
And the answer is 14.4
